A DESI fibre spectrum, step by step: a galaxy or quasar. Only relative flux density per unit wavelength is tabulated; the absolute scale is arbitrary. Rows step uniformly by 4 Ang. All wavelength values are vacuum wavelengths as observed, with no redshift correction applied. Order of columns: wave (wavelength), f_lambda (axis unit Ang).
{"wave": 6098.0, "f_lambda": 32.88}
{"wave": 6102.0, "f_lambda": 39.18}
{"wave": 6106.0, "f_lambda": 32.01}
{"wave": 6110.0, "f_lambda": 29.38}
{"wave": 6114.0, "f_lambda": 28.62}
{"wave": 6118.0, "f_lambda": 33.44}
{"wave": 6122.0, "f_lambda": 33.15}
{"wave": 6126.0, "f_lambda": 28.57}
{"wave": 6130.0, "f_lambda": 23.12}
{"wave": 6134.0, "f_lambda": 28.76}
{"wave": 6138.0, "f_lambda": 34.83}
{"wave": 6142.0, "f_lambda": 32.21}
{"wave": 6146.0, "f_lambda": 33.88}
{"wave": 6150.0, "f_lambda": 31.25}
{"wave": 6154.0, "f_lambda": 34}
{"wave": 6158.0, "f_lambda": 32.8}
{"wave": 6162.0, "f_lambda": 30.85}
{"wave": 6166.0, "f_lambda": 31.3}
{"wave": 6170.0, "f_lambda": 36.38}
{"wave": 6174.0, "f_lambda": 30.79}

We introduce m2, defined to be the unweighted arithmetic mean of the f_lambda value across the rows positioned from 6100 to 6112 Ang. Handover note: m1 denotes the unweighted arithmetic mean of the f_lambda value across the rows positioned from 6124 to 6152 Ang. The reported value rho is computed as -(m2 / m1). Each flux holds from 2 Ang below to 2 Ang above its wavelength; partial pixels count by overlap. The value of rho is -1.10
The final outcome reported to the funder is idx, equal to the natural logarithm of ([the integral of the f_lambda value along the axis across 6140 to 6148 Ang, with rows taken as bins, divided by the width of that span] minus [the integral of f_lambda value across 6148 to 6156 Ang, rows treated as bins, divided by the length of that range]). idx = -0.9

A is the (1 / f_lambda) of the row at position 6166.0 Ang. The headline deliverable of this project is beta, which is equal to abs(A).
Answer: 0.0319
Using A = 0.0319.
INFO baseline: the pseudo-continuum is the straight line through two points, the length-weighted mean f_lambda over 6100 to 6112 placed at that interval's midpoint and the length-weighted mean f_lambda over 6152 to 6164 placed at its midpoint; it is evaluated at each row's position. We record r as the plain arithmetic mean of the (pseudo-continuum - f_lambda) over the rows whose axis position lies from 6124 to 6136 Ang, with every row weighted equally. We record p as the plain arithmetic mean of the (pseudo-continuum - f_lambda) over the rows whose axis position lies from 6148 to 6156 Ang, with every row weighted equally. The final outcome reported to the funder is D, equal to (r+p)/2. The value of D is 3.1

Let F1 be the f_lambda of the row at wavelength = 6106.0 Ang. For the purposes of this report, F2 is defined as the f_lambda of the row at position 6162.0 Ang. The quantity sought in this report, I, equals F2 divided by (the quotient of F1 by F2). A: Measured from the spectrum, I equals 30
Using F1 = 32.01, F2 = 30.85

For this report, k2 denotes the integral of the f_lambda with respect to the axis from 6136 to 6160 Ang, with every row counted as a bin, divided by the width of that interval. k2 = 33.2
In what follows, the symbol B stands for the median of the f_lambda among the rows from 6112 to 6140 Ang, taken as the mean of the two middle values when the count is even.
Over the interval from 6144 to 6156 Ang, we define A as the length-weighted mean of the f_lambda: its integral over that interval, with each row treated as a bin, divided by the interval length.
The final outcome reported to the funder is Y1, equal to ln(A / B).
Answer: 0.14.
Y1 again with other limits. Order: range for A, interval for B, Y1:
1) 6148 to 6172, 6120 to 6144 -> 0.07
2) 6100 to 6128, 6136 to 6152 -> -0.03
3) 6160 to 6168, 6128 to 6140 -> 0.08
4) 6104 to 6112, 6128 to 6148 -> -0.05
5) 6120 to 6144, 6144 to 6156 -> -0.12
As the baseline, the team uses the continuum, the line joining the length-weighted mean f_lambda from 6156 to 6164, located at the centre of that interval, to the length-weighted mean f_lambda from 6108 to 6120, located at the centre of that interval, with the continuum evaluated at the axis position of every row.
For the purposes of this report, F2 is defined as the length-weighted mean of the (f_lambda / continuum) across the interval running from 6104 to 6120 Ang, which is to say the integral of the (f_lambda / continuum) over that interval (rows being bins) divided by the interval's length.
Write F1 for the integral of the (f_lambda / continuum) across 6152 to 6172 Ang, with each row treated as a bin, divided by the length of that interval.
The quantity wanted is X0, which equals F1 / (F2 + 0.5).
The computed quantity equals 0.685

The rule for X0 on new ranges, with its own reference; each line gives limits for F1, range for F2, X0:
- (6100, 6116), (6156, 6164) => 0.711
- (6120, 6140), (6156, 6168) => 0.643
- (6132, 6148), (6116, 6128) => 0.677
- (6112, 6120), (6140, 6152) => 0.663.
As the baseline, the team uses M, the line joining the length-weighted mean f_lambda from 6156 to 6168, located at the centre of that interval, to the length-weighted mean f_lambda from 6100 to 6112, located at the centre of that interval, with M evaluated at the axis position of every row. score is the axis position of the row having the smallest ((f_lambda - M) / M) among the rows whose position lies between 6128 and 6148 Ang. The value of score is 6130.0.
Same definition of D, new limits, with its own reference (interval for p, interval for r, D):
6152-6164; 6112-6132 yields 1.9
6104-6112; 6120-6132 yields 3.8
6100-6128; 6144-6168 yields 0.8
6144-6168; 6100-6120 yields 0.6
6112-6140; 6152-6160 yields 1.1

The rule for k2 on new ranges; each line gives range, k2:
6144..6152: 32.6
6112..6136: 29.3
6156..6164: 31.8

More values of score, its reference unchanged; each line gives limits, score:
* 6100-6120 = 6114.0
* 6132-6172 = 6134.0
